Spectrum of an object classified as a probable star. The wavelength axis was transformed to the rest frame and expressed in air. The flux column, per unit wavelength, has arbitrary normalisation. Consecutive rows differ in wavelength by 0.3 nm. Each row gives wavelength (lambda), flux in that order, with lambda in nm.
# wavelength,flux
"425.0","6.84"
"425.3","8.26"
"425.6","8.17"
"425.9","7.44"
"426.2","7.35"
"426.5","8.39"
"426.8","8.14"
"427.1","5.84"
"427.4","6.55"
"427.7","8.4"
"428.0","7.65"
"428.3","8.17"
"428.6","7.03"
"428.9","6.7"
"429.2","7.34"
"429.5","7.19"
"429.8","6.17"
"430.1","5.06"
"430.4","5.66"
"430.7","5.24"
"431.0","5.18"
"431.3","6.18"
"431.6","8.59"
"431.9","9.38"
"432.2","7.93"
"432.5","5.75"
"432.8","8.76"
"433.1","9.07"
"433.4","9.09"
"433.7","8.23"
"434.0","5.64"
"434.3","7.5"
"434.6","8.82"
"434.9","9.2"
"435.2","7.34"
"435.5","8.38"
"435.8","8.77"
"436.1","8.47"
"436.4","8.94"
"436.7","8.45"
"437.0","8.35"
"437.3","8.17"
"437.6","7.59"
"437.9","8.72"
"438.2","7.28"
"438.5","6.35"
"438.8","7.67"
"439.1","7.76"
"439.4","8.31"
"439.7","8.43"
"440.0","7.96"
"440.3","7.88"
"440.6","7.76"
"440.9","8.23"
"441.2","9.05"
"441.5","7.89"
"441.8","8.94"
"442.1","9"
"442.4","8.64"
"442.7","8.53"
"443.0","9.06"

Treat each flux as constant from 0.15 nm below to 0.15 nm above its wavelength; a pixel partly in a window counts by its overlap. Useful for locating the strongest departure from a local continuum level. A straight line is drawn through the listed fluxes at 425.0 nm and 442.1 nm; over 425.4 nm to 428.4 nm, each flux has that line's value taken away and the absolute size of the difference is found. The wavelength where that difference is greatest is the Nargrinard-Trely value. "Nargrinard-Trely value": 426.5 nm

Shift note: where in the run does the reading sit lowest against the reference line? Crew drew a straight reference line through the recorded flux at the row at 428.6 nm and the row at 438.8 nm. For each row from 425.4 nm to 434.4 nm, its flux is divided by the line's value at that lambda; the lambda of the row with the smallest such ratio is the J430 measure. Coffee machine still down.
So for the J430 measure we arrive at 430.1 nm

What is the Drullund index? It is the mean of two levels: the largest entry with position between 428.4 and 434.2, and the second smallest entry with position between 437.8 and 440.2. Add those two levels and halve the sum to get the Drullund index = 8.3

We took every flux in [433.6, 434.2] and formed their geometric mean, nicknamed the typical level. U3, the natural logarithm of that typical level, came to 1.92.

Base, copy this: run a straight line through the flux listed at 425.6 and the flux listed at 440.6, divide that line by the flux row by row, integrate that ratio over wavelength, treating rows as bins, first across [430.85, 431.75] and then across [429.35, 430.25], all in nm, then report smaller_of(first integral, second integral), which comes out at 1.13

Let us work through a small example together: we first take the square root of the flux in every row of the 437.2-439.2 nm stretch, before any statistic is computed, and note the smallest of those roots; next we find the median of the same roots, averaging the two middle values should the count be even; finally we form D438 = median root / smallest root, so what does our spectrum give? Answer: 1.10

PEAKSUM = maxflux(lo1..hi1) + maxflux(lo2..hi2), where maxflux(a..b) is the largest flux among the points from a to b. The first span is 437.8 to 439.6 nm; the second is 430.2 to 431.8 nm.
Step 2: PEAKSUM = 17.3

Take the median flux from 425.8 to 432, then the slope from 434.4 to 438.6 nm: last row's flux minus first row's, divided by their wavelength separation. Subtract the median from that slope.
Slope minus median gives -7.82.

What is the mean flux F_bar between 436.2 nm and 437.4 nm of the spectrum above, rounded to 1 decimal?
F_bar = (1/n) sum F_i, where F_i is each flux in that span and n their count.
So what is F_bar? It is 8.5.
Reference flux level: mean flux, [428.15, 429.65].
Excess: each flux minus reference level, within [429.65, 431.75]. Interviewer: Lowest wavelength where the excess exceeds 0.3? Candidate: 431.6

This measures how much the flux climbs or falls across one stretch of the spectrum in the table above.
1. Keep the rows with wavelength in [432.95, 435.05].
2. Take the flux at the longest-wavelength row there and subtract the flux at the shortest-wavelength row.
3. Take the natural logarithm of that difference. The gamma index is -2.04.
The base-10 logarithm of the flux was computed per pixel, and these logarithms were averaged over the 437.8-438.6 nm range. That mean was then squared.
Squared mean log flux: 0.754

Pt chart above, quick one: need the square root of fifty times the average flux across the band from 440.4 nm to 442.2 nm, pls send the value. 20.6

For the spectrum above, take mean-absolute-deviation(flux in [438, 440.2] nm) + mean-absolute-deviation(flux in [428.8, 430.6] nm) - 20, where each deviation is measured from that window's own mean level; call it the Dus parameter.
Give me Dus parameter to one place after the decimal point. -18.8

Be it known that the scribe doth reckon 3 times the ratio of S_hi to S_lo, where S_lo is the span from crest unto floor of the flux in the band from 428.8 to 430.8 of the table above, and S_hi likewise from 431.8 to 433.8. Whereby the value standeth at 4.8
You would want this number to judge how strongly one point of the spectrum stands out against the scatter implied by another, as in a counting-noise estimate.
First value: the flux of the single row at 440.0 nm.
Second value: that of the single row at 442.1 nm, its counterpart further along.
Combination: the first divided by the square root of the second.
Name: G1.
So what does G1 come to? 2.7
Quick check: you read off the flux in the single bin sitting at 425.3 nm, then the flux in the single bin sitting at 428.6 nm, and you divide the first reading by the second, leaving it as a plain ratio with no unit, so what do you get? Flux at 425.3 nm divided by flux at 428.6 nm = 1.17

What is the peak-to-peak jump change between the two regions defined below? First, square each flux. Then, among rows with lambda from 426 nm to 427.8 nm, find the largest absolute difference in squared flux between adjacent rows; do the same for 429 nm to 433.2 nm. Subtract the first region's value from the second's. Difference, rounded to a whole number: 12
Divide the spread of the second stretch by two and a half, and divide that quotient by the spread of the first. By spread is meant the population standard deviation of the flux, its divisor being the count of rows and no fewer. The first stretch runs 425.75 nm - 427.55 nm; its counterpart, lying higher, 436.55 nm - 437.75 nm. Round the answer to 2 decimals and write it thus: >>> 0.15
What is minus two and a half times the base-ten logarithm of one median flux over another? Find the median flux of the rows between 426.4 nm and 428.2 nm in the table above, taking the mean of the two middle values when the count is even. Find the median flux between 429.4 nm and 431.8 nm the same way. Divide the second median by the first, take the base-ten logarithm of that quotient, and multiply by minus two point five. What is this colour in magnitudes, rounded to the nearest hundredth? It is 0.31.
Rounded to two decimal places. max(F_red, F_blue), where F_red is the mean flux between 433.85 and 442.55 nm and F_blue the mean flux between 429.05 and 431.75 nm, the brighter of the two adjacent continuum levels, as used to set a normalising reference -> 8.12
